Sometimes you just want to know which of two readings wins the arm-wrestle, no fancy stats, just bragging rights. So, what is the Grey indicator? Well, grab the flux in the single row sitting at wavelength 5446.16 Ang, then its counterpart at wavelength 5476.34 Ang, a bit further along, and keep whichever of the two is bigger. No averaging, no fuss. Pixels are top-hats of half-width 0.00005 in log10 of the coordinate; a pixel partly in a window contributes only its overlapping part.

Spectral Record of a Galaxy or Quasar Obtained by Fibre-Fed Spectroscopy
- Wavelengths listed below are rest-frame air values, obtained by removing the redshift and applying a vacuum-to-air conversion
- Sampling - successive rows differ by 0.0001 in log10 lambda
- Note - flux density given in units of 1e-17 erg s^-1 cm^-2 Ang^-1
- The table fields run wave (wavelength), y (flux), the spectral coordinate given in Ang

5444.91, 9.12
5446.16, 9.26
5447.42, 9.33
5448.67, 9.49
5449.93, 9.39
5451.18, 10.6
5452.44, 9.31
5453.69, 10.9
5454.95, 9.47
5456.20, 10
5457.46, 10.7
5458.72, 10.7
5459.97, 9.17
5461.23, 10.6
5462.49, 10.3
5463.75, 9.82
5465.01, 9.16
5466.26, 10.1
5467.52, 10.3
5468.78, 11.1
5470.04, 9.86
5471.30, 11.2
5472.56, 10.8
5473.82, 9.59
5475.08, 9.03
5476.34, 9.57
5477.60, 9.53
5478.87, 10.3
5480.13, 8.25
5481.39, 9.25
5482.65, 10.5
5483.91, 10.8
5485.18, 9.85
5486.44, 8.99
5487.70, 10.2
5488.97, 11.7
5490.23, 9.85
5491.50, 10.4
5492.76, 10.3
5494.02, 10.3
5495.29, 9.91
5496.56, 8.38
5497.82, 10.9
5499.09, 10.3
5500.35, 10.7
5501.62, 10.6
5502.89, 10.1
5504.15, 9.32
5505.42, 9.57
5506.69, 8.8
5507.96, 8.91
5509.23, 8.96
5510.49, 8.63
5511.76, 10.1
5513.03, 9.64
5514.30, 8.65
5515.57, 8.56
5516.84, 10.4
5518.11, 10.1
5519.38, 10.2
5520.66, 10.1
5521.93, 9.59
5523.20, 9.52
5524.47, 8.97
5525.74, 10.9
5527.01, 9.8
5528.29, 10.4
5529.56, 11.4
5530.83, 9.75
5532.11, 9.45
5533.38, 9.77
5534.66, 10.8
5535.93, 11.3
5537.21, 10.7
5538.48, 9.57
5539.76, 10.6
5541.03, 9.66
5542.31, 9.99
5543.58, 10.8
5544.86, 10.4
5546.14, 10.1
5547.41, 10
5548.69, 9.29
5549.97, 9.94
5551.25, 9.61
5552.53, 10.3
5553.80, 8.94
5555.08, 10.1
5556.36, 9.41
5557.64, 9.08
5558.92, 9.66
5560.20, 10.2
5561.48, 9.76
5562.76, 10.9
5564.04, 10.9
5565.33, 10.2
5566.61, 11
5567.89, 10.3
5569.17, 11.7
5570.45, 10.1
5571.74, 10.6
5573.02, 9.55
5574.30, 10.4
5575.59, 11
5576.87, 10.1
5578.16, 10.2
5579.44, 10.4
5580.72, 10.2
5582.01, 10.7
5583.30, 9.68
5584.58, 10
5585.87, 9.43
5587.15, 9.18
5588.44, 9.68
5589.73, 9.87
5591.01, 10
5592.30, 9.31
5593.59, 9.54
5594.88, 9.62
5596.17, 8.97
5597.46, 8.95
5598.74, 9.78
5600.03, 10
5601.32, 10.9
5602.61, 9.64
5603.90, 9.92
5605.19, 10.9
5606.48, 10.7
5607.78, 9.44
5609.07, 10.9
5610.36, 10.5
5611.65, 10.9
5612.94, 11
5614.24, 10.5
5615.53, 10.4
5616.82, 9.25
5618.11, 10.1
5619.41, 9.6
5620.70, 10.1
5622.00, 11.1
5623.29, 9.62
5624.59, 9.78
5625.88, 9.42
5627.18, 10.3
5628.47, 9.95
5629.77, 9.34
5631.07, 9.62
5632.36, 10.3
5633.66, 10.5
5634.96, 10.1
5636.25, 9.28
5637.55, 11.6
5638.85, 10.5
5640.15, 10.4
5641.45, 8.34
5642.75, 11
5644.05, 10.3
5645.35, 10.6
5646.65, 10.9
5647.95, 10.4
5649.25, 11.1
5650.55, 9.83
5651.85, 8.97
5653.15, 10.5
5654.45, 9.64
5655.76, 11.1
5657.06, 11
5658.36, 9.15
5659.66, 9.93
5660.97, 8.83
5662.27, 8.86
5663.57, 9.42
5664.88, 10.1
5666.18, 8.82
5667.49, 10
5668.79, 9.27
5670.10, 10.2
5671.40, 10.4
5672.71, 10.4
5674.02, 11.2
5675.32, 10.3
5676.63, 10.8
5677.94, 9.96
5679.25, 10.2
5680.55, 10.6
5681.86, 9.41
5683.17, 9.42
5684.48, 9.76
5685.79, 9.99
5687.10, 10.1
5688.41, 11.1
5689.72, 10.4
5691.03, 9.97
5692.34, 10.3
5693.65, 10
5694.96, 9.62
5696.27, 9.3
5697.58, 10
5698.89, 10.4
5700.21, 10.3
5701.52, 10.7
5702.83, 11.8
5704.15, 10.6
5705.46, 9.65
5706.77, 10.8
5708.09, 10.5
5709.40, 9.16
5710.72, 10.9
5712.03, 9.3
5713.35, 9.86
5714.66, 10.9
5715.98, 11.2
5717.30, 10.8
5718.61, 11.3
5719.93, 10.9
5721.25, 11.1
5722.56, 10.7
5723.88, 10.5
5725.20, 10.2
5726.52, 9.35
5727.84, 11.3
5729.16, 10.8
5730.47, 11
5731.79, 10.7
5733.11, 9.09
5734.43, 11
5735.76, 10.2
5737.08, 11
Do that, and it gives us 9.6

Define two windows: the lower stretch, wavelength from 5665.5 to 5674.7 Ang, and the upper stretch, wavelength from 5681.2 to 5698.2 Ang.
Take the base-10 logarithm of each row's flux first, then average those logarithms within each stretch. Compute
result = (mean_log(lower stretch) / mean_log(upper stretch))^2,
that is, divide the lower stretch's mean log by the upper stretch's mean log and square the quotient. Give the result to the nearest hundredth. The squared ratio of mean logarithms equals 1.01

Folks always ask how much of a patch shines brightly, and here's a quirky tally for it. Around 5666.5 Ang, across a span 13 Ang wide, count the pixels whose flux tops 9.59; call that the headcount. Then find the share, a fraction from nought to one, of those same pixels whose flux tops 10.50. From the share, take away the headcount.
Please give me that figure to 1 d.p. -5.0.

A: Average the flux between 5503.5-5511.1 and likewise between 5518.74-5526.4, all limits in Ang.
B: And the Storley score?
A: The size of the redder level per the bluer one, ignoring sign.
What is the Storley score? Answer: 1.09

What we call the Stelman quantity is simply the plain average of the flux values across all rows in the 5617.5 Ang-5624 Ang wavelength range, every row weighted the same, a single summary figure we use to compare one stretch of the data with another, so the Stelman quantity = 10.1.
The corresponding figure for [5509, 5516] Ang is 9.1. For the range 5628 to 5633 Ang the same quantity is 9.8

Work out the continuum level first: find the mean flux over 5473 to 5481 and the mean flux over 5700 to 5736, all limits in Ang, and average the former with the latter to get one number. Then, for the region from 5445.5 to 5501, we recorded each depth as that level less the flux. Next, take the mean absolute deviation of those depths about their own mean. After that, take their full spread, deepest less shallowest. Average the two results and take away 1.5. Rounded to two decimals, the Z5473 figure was 0.53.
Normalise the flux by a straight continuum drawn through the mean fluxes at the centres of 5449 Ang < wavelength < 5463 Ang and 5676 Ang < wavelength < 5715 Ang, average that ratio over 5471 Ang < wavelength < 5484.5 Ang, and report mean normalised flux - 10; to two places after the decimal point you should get -9.02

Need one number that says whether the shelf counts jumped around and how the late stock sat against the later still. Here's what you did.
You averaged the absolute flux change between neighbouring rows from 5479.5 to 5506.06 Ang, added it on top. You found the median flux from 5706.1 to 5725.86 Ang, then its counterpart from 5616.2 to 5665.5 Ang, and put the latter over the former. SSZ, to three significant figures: 1.77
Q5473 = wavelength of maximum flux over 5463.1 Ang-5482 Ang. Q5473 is 5471.30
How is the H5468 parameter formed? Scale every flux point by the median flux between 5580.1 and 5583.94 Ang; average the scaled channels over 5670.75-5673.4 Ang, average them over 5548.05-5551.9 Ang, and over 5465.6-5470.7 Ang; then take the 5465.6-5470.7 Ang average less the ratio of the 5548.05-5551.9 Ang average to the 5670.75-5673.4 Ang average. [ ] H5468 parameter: 0.09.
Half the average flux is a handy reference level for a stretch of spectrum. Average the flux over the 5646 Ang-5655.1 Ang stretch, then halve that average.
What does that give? 5.10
